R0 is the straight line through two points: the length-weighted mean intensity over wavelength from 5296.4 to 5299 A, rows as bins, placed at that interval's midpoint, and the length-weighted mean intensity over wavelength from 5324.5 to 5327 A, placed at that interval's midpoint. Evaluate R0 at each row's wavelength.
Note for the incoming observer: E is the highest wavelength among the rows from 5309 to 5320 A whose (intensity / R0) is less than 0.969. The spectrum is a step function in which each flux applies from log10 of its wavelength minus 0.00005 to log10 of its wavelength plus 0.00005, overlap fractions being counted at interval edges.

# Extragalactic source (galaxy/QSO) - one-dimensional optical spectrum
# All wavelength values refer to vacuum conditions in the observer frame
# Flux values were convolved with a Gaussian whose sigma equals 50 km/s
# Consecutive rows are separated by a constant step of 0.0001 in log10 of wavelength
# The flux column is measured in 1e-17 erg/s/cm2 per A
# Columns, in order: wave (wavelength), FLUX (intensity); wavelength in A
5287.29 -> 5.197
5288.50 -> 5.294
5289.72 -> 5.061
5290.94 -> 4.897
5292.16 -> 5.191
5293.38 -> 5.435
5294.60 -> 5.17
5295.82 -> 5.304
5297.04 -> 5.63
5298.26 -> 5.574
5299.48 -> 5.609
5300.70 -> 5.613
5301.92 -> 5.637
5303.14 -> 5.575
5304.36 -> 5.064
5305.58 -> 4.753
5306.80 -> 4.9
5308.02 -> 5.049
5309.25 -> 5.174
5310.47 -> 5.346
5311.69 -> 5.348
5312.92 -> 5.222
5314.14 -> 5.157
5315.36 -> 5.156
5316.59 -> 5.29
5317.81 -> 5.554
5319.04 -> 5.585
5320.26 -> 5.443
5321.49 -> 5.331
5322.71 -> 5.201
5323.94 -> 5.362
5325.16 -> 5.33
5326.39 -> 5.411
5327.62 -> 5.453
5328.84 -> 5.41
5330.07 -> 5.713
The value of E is 5315.36 A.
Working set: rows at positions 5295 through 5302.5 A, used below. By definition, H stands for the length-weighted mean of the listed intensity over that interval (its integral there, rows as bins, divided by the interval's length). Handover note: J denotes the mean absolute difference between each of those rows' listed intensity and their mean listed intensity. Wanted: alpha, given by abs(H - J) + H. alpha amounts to 11.0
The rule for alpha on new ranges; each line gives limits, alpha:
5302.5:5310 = 10.0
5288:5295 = 10.2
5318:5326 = 10.7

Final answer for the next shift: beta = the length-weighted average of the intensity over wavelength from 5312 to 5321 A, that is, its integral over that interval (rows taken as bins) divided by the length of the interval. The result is 5.34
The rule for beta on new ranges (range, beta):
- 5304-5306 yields 4.91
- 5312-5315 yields 5.20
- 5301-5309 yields 5.18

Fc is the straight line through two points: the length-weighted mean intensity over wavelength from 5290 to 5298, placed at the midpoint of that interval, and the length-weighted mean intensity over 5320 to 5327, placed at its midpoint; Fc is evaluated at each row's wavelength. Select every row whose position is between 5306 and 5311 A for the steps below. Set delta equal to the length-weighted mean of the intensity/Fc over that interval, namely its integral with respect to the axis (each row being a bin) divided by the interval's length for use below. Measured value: 0.96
